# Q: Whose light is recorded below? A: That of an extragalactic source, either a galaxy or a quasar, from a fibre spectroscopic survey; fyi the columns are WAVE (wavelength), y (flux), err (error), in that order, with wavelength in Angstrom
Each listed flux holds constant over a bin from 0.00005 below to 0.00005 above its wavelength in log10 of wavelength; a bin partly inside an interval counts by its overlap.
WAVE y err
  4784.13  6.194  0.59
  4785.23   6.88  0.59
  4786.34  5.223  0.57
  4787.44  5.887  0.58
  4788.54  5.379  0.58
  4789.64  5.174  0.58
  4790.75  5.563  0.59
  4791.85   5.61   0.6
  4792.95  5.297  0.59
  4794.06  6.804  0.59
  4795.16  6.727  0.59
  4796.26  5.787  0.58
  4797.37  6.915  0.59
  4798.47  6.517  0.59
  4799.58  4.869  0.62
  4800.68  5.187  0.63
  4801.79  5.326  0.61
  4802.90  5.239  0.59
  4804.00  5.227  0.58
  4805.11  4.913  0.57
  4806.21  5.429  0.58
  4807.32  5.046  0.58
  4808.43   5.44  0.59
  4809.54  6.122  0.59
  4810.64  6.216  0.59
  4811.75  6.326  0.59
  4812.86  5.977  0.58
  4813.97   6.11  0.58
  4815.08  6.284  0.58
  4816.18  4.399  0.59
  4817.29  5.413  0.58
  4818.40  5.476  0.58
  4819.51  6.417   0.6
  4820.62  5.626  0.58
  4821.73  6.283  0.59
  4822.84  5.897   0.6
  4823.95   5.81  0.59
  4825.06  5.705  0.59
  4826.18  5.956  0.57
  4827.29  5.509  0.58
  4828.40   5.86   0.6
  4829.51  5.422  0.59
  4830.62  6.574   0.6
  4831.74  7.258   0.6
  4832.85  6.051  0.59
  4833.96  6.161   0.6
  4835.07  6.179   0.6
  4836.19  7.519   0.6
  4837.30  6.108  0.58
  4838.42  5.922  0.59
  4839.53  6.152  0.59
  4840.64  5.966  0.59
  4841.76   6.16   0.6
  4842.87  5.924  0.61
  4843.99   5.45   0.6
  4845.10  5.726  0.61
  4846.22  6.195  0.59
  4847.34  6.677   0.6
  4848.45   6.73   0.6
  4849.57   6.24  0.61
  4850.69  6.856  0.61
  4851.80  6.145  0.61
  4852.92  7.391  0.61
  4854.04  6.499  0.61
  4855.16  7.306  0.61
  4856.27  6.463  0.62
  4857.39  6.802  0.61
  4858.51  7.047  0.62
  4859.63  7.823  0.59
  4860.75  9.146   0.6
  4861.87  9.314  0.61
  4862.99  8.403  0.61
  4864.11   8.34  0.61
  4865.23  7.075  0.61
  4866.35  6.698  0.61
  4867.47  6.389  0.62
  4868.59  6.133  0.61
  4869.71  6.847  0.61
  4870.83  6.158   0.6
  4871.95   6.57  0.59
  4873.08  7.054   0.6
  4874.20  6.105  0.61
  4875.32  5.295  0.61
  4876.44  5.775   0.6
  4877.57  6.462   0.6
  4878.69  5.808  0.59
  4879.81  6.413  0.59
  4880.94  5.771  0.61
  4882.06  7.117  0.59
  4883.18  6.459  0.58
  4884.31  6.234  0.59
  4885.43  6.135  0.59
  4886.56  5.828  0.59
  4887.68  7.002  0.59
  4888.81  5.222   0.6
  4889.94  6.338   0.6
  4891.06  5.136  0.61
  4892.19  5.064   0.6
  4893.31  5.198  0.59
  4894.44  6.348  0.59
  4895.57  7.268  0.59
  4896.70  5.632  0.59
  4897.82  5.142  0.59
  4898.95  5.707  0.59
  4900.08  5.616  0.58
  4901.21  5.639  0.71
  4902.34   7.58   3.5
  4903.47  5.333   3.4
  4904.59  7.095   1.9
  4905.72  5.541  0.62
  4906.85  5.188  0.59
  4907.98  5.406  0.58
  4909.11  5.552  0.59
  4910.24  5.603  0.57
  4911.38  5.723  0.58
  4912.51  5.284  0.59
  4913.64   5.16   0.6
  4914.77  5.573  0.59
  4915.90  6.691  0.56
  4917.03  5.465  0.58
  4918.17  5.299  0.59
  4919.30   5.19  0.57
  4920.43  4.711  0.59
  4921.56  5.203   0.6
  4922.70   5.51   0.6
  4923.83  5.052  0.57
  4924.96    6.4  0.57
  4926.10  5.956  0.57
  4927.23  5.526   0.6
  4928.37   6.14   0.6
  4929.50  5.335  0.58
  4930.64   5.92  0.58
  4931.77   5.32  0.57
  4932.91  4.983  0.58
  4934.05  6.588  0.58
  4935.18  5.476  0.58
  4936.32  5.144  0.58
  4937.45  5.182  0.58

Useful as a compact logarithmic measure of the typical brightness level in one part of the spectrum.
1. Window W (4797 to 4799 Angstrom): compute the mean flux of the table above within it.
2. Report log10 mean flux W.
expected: 0.83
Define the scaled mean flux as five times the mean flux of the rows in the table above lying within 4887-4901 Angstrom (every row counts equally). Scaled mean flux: 29.0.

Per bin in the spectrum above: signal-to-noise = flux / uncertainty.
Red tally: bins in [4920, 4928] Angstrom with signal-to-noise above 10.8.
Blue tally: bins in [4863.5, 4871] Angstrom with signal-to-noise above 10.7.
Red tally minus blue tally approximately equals -3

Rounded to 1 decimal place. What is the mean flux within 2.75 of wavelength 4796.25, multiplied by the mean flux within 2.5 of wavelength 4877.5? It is 39.0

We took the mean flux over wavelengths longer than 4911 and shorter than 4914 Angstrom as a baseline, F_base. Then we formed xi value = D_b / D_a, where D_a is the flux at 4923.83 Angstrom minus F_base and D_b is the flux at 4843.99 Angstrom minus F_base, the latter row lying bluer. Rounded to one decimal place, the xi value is -0.2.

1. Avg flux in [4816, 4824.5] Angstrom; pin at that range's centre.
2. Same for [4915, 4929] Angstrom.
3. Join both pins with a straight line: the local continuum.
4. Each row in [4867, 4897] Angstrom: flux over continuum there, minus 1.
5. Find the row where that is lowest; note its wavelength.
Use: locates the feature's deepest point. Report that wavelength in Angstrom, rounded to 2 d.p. 4892.19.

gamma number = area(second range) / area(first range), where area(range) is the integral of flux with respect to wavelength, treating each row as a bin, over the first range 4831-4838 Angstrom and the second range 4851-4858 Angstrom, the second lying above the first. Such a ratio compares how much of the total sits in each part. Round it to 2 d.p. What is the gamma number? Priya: 1.04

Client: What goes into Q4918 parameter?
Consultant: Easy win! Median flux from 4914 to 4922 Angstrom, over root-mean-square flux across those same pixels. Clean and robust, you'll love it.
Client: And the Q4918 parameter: 0.97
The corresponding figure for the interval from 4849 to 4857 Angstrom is 0.97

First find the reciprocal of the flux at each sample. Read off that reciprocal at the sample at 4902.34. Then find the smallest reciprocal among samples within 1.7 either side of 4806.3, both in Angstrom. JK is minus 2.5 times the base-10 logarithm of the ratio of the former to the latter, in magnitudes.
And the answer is 0.36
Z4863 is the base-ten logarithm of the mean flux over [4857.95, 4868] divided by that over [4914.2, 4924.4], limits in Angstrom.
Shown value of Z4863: 0.159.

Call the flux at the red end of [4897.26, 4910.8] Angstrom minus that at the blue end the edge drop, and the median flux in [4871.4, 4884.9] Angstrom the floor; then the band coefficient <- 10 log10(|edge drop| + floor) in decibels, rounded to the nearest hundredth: 8.32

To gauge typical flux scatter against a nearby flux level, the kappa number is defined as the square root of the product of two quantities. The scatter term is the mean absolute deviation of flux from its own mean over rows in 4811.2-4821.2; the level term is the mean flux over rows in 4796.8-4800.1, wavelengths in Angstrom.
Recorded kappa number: 1.7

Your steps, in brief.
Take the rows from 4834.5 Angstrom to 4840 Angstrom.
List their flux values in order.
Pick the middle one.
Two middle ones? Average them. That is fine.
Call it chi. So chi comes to 6.2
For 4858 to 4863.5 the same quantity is 8.4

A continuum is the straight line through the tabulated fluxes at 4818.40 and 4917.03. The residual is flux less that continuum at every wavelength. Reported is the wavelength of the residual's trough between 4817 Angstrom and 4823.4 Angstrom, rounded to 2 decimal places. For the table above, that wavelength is 4817.29 Angstrom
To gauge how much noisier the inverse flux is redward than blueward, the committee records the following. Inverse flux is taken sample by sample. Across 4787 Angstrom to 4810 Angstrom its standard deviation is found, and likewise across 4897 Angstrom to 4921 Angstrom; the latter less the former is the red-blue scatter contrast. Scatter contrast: 0.0001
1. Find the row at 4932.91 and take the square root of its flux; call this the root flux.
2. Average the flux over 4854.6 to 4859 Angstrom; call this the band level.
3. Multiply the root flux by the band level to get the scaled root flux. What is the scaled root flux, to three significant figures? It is 15.4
